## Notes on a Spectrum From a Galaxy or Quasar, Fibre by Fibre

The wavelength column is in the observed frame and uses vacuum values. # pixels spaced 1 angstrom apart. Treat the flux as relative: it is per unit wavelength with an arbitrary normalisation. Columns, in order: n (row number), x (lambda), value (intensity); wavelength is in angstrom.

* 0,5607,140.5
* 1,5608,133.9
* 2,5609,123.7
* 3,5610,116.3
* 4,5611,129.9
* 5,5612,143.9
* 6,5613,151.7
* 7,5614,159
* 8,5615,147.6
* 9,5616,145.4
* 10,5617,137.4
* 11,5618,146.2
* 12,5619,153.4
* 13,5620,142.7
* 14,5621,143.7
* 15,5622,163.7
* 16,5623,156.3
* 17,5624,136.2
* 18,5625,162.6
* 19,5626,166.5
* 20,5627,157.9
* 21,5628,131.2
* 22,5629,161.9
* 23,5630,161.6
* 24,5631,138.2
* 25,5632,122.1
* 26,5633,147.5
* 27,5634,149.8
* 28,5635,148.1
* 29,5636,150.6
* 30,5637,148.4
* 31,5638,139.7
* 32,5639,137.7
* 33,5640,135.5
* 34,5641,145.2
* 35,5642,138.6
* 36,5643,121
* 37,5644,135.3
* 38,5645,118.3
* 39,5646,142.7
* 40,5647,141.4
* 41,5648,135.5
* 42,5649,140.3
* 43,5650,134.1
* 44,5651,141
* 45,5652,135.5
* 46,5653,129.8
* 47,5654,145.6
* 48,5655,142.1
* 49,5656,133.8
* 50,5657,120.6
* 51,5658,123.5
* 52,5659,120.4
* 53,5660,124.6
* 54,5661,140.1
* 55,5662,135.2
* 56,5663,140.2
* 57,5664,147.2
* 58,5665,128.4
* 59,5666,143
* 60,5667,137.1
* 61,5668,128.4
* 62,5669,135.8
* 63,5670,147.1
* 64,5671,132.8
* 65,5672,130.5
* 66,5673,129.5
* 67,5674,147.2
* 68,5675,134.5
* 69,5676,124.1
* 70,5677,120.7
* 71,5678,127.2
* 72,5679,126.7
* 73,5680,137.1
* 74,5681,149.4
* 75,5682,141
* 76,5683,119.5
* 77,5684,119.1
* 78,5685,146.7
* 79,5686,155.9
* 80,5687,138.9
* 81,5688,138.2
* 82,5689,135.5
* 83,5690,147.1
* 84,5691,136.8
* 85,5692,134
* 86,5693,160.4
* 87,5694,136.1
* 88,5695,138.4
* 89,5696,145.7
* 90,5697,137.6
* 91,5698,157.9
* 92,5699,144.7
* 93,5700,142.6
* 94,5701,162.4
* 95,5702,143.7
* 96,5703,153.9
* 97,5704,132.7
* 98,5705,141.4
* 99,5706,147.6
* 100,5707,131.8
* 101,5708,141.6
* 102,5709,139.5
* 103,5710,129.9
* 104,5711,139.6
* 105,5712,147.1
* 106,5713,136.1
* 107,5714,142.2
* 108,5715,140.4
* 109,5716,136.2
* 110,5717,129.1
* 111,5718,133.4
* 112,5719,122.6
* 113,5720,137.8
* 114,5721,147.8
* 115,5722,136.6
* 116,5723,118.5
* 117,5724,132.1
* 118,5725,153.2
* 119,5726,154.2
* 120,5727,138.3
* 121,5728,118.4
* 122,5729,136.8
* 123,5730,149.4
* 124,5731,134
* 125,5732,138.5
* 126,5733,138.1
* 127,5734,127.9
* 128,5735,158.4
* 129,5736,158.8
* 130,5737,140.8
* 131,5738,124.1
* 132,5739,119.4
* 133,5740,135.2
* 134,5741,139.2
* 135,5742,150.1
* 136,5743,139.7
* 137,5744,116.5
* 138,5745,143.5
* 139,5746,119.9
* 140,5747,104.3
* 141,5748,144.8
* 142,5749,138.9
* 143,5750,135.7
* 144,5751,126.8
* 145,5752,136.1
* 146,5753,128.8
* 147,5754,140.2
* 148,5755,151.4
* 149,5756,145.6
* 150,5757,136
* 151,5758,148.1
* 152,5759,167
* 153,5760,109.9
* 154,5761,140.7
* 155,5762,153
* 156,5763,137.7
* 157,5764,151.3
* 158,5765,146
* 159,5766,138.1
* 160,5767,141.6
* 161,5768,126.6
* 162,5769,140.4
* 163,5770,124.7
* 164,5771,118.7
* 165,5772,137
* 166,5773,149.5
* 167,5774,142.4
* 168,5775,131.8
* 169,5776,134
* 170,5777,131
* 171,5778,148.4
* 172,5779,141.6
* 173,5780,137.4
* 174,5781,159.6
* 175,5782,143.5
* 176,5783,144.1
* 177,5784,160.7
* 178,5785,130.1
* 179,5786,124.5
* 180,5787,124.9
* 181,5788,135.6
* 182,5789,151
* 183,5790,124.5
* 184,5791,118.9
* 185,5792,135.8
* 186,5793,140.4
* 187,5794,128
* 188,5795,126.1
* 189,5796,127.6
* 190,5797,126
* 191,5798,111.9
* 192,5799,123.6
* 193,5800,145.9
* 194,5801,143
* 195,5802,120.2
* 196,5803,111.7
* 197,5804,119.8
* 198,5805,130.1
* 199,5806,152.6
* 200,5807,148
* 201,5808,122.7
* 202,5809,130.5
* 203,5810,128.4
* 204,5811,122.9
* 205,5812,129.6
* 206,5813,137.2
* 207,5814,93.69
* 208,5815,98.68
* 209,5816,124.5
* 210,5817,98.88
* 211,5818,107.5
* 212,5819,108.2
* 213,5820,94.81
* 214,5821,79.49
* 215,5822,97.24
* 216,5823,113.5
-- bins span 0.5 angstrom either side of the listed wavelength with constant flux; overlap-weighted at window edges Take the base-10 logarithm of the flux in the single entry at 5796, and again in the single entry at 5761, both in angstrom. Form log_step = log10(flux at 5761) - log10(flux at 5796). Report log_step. 0.042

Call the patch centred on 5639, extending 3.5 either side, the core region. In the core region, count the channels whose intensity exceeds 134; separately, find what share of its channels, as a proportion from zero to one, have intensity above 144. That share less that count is -7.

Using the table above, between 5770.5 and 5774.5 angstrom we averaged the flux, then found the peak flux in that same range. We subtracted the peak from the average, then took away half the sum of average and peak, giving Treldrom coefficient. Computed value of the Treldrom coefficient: -156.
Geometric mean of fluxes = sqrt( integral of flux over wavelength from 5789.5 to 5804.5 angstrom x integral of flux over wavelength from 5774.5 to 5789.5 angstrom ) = 1998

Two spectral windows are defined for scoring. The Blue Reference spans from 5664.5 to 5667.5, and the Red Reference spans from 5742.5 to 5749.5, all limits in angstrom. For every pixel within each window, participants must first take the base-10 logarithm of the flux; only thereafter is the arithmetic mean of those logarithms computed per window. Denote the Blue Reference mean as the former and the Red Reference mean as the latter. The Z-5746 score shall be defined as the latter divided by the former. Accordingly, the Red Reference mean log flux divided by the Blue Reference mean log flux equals 0.99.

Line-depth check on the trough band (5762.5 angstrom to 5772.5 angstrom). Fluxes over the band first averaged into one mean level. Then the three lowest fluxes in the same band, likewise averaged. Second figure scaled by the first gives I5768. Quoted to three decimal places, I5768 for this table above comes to 0.905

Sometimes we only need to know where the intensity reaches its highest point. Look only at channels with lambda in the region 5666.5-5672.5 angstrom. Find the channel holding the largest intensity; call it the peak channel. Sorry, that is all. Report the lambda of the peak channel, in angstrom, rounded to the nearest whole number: 5670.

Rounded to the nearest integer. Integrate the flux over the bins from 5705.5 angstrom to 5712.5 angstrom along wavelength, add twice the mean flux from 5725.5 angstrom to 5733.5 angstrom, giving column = 1254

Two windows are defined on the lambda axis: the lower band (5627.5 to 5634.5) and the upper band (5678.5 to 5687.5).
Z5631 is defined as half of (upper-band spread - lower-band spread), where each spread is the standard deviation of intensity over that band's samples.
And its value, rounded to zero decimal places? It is -1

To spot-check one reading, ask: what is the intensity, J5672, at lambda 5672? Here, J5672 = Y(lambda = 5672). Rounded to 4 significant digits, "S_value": 130.5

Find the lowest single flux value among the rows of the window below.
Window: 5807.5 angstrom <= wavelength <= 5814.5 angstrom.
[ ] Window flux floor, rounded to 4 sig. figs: 93.69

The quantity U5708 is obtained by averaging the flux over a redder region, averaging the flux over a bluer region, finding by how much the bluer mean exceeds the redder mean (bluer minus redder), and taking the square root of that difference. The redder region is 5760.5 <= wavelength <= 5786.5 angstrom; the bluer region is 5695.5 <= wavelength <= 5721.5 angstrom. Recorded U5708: 1.1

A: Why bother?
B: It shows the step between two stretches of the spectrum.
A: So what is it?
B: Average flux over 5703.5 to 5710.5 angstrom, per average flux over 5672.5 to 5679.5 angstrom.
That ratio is 1.06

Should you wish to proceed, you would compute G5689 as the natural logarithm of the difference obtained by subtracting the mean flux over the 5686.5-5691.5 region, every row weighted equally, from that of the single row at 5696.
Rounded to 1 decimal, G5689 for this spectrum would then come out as 1.9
